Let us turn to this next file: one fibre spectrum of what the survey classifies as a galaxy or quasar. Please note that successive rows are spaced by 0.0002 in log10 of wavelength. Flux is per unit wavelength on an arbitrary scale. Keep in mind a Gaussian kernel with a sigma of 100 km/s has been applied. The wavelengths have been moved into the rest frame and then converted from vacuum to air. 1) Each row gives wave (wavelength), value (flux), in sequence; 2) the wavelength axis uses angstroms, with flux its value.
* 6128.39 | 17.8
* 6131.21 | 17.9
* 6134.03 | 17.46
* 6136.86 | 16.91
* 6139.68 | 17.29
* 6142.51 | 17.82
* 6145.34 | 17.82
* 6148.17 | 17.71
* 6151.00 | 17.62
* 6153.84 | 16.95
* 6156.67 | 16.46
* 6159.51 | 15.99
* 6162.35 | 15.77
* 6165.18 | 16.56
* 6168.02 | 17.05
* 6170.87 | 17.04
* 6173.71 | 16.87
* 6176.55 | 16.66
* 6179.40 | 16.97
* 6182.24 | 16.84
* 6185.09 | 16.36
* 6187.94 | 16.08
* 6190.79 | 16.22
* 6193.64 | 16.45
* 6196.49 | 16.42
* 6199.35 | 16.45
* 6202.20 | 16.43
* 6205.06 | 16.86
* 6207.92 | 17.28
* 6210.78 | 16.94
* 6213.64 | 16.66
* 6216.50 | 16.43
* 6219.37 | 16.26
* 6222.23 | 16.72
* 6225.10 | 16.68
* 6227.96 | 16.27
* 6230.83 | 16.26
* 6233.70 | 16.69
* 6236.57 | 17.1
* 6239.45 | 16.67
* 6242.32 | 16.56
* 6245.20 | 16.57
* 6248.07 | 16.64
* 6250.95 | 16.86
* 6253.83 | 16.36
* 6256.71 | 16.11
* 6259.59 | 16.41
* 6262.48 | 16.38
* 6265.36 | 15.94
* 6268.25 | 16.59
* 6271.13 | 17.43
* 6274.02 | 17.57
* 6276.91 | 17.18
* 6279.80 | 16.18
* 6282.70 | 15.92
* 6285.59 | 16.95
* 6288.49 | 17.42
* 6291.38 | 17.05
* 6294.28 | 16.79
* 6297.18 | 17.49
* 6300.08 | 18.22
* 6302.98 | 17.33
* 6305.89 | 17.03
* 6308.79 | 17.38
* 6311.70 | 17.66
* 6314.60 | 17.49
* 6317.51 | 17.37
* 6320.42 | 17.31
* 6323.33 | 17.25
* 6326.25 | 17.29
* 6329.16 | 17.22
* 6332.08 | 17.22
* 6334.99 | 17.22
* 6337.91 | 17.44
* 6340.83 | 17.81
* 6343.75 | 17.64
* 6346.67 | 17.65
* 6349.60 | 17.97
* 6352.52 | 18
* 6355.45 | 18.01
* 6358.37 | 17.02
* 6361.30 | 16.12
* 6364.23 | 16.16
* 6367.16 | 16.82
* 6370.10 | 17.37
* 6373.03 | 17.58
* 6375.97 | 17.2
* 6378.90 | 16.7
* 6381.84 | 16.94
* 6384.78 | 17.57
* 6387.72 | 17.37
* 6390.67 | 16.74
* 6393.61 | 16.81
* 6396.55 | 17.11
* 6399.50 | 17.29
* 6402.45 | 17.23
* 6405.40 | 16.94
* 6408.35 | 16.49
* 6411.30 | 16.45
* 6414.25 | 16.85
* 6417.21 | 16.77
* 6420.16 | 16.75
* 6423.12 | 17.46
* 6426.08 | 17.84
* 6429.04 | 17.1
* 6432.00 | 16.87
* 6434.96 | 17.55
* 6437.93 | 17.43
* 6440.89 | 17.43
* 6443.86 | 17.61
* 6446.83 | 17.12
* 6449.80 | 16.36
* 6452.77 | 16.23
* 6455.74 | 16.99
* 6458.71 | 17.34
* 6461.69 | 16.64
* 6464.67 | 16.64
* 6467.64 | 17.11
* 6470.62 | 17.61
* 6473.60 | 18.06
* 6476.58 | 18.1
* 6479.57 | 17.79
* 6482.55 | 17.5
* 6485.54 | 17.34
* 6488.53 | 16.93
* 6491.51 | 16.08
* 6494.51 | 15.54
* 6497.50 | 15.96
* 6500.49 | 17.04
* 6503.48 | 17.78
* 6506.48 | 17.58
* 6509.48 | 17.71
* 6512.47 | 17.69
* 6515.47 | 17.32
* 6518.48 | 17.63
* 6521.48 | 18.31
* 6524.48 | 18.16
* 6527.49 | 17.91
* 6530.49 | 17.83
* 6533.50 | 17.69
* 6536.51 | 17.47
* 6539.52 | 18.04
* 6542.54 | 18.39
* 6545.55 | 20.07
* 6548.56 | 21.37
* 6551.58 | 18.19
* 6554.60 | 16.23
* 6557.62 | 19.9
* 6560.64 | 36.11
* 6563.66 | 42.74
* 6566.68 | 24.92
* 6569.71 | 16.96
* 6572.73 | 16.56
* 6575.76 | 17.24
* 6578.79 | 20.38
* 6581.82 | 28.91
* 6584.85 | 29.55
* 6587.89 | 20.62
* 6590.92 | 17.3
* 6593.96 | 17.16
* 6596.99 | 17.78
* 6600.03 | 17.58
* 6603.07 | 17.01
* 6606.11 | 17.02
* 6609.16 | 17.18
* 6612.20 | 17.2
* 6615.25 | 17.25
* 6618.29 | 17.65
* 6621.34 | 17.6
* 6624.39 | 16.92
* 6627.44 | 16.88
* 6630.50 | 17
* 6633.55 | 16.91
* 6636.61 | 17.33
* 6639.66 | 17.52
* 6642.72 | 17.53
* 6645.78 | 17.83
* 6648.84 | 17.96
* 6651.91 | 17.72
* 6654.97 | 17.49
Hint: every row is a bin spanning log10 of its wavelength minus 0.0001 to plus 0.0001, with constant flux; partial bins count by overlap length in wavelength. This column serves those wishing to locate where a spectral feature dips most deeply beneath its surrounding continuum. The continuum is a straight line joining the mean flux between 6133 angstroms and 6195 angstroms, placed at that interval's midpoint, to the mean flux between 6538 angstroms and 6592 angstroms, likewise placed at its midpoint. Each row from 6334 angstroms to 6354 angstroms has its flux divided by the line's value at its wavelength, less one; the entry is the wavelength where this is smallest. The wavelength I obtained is 6334.99 angstroms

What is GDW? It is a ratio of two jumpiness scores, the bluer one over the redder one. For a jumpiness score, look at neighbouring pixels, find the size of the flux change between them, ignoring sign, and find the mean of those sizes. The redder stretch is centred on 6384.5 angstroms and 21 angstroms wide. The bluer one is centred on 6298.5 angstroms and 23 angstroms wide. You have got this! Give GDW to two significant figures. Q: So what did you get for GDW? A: 1.4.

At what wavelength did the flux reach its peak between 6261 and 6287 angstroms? 6274.02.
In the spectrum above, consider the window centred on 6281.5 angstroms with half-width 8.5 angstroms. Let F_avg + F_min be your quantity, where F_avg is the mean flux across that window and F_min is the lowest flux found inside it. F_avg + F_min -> 32.8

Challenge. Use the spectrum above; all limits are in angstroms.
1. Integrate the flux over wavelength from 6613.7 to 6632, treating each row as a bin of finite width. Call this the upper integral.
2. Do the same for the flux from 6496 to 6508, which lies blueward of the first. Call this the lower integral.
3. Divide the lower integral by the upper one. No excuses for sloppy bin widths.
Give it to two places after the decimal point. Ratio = 0.65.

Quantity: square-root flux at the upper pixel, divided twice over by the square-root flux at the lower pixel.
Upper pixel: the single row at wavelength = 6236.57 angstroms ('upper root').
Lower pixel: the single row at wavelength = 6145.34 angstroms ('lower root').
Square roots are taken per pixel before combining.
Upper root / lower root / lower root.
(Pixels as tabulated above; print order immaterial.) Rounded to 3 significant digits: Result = 0.232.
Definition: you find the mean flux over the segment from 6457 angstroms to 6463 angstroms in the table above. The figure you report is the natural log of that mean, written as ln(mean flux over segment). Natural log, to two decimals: 2.83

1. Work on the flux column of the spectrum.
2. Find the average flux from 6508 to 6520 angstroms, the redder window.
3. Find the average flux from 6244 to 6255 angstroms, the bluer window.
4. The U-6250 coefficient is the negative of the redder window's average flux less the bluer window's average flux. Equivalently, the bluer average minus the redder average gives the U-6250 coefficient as -1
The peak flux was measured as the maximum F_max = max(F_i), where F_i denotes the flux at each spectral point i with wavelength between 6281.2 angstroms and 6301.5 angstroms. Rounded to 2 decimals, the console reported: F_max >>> 18.22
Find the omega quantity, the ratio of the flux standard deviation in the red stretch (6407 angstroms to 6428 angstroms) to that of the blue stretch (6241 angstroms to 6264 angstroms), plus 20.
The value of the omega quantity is 22.3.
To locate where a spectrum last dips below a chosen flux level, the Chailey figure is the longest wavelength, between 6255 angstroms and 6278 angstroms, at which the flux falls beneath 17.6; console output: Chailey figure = 6276.91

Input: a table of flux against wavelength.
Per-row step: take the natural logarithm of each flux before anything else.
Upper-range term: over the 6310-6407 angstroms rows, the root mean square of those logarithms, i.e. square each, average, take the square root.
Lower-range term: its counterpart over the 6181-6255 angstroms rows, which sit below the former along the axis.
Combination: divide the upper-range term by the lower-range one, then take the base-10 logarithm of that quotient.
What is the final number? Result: 0.0061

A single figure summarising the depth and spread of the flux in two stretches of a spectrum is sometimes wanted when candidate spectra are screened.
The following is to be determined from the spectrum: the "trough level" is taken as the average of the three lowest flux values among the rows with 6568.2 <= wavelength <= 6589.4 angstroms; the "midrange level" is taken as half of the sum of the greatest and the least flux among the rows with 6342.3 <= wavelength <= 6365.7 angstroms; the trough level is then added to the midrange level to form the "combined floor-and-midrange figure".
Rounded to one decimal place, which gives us 34.0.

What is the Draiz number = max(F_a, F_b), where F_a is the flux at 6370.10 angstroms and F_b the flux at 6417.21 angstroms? 17.4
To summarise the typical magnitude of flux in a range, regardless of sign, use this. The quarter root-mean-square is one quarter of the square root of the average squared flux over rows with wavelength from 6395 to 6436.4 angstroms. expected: 4.26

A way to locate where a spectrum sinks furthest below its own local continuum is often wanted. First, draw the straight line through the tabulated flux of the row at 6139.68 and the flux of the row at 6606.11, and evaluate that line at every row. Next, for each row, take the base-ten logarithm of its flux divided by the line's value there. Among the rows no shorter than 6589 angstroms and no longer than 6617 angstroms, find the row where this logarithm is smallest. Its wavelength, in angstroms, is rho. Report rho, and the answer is 6603.07 angstroms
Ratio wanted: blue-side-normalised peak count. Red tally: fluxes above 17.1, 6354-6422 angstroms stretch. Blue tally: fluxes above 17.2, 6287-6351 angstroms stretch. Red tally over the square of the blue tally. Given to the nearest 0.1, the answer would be 0.0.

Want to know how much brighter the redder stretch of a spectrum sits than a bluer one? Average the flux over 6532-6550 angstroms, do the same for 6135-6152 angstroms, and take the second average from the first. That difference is 1.3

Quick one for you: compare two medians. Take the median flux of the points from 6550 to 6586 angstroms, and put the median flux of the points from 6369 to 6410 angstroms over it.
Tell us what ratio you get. 0.852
